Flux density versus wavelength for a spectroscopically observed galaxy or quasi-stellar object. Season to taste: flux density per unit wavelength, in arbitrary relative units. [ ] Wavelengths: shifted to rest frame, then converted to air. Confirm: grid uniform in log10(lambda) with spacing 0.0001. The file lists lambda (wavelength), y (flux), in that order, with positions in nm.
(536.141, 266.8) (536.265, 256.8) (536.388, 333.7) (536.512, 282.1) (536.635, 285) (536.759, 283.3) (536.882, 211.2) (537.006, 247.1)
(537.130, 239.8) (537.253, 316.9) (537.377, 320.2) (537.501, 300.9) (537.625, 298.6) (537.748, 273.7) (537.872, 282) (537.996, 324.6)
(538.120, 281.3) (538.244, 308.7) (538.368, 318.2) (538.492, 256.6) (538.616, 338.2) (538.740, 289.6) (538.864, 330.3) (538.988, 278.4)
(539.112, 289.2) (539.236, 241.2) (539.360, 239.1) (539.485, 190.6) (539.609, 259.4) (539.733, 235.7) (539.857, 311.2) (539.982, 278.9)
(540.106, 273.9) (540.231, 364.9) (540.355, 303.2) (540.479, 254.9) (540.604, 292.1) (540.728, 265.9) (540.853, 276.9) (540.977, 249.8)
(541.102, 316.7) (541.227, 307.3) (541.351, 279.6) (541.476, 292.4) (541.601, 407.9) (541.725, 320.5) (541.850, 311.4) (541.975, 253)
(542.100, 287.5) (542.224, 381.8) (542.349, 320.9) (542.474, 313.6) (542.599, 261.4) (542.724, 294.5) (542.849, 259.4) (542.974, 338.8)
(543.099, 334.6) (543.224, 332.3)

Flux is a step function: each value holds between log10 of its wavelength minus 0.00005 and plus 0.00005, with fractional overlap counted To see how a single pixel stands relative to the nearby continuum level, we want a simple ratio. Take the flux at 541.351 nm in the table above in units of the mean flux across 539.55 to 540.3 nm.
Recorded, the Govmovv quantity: 0.97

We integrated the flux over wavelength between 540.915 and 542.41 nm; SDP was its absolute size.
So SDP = 465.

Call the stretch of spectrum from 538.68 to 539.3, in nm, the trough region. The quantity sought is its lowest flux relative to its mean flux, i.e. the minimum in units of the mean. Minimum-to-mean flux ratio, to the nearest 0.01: 0.84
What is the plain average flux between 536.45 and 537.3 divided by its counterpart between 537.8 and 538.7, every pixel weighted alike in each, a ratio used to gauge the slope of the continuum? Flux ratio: 0.88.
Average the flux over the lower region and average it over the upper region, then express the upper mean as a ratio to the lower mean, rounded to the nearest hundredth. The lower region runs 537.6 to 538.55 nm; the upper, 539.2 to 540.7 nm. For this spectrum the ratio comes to 0.92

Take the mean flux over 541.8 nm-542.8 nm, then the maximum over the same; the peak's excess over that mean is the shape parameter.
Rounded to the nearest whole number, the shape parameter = 79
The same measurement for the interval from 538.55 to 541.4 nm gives 84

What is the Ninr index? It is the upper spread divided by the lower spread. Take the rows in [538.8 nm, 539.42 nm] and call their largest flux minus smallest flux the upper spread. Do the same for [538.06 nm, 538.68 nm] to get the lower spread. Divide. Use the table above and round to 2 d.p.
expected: 1.12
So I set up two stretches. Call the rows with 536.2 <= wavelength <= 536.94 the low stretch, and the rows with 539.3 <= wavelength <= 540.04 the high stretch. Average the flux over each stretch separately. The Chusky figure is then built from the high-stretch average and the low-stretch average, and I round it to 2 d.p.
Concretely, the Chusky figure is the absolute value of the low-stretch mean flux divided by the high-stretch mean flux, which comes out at 1.09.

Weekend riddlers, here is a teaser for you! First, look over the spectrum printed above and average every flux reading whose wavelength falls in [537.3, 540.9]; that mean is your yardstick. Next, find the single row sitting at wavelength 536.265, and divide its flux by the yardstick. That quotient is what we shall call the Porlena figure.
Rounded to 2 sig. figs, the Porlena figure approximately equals 0.90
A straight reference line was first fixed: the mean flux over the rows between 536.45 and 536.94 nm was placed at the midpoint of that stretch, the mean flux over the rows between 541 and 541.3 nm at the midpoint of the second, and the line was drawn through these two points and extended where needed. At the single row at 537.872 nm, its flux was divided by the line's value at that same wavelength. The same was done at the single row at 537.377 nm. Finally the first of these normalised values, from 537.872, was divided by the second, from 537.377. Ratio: 0.9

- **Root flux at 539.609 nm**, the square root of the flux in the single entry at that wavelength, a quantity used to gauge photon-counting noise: 16.1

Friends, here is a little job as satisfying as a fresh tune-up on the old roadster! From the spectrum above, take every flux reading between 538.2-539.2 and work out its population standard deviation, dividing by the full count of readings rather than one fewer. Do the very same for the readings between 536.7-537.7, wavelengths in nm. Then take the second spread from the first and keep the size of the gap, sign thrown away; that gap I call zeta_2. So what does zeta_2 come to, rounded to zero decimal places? 11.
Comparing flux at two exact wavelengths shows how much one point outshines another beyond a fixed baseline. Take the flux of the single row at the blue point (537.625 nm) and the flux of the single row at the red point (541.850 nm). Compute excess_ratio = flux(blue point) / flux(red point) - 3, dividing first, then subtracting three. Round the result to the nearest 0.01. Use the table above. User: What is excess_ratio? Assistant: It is -2.04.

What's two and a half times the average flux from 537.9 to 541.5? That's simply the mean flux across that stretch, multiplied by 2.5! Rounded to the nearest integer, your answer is 711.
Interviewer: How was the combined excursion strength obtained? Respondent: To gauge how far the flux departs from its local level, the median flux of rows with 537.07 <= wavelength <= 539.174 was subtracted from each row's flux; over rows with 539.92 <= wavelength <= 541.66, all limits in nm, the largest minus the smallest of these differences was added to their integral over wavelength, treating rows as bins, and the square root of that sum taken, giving 12.5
